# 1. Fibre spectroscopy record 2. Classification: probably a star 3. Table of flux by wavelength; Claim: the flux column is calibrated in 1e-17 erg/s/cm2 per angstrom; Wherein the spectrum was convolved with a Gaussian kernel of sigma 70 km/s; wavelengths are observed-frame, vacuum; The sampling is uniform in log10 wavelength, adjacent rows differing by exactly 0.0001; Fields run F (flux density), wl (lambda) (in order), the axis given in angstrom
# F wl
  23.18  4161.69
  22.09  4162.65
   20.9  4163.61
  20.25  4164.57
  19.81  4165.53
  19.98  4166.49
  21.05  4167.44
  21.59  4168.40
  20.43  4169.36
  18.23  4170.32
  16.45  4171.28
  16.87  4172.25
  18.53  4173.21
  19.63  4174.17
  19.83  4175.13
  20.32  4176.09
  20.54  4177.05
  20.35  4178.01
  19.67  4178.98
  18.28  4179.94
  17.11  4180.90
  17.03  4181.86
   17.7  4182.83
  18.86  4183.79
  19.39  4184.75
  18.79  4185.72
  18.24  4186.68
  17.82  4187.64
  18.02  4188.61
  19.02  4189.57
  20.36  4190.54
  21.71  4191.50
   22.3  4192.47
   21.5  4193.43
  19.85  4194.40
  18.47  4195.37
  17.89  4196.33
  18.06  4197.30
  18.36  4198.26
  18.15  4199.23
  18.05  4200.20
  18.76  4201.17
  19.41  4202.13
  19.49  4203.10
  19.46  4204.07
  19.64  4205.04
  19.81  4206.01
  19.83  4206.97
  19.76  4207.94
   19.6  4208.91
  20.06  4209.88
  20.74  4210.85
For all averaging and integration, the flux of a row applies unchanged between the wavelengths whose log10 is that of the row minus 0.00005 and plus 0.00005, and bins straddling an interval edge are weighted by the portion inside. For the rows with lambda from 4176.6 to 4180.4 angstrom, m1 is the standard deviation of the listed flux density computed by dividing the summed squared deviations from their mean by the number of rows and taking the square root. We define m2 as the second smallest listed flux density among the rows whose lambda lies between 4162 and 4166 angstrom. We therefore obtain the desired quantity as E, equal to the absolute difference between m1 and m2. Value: 19.36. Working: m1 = 0.9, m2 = 20.25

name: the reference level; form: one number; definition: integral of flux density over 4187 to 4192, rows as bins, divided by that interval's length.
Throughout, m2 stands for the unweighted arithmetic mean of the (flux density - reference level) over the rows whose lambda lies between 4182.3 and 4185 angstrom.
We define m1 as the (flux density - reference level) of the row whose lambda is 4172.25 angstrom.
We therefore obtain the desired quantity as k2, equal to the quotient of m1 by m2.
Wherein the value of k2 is 4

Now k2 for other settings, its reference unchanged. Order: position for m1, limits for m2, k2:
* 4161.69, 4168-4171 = 5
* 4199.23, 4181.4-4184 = 1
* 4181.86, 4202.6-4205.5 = -13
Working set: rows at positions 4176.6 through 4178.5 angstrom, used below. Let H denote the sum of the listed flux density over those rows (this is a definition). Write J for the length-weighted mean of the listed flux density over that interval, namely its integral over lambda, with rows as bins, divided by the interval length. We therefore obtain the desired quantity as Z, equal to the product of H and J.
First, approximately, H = 41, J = 20.4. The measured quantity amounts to 833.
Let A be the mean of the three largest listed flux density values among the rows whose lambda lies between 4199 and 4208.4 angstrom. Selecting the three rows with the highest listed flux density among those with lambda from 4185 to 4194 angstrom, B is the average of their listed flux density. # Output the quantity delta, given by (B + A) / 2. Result 20.8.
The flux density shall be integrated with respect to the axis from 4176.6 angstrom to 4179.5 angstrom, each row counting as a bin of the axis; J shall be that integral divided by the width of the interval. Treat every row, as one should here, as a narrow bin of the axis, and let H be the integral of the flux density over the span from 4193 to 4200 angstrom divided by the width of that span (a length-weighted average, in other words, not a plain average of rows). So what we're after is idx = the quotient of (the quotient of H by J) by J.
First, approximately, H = 18.8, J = 20.1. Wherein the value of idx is 0.046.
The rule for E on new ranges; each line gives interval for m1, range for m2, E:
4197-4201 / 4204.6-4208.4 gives 19.64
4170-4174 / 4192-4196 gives 18.97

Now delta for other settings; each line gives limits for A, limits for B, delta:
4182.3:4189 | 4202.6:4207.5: 19.4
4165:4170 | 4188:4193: 21.2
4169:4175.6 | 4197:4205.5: 19.7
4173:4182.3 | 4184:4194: 21.1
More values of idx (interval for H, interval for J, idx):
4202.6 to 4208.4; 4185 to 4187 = 0.057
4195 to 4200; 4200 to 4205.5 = 0.049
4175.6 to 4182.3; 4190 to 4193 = 0.042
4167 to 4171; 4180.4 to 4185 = 0.062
